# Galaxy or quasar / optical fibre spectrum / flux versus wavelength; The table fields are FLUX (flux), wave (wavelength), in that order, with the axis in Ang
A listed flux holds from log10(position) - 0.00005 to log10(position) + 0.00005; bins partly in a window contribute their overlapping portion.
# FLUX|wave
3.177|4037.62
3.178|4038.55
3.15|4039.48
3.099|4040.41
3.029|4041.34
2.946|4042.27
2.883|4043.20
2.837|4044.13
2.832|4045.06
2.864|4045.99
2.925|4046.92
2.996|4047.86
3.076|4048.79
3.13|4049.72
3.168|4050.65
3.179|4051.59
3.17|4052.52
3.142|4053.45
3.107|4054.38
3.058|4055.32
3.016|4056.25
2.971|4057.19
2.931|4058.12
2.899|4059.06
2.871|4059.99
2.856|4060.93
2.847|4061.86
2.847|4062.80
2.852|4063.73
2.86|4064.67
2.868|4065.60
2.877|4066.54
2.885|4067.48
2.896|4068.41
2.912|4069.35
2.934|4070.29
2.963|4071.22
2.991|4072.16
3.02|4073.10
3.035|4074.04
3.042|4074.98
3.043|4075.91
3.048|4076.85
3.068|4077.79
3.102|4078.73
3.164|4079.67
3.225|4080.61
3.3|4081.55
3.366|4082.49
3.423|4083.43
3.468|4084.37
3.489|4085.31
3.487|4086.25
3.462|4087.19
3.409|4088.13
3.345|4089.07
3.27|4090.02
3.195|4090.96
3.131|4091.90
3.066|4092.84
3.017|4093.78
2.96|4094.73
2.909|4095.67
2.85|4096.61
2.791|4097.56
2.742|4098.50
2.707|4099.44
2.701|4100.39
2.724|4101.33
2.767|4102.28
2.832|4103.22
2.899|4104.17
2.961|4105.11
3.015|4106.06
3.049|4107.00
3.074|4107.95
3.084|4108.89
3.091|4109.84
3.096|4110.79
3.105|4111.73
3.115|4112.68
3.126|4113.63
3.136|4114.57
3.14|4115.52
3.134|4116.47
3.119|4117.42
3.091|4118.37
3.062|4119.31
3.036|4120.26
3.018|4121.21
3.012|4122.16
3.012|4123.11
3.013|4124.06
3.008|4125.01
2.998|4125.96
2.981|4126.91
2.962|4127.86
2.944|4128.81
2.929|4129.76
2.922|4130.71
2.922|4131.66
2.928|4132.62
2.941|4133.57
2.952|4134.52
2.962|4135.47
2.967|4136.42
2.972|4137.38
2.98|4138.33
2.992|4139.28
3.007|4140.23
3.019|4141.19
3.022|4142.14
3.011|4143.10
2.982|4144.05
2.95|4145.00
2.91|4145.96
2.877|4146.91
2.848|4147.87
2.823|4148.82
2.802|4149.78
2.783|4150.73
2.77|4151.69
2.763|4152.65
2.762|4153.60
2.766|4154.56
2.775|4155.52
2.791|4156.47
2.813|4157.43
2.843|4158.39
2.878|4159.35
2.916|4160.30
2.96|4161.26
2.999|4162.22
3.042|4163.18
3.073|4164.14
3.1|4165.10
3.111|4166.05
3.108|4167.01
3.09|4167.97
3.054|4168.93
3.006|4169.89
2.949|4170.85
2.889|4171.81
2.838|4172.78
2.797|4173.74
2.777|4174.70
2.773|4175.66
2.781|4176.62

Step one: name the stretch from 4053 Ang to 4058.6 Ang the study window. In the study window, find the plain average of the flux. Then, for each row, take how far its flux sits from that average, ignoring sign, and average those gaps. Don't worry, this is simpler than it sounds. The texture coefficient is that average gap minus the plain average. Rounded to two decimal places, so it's -2.97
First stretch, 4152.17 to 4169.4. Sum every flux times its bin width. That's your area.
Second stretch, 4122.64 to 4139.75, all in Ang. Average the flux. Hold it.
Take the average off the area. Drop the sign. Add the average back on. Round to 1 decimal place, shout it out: 50.6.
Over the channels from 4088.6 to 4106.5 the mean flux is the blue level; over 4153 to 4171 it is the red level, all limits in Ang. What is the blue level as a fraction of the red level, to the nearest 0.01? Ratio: 1.00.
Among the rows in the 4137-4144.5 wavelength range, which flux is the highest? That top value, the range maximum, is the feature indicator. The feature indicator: 3.022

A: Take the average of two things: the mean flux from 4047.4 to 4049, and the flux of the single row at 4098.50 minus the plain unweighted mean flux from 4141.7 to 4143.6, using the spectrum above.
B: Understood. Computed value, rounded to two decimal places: 1.38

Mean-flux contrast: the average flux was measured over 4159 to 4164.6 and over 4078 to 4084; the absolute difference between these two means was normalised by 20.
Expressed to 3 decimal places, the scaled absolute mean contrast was 0.014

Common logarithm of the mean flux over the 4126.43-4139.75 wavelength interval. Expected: 0.470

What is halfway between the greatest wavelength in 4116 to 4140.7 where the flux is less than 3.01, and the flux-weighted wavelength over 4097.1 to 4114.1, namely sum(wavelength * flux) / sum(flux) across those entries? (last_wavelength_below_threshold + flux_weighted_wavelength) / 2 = 4123.0 Ang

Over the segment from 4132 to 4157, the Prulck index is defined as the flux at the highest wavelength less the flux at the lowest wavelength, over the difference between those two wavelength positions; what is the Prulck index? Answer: -0.006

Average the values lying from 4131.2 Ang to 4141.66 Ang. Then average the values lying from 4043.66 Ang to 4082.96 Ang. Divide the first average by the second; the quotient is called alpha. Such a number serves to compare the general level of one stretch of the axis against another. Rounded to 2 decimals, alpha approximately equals 0.99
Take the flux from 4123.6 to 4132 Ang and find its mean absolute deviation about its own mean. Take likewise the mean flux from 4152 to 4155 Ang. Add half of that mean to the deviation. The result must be 1.41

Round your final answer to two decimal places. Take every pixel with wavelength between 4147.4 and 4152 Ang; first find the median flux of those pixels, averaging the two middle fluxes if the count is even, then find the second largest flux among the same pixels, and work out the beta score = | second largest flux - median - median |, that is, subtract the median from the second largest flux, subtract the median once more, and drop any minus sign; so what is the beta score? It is 2.78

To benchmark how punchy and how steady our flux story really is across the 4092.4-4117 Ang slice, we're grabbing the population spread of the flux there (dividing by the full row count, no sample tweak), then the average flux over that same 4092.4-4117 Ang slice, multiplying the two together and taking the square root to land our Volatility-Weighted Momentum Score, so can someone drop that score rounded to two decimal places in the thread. 0.67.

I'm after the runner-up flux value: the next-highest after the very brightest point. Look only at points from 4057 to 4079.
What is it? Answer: 3.068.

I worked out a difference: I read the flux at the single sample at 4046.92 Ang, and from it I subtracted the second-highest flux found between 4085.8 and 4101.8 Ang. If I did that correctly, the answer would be -0.54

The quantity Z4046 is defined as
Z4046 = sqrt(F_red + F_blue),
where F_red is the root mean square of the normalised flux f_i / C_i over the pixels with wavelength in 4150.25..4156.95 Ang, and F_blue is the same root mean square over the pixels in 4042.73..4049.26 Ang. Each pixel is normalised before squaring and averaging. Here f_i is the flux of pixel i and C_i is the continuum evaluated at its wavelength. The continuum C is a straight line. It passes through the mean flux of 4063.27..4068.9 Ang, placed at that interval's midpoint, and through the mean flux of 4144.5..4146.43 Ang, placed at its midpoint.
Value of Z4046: 1.40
